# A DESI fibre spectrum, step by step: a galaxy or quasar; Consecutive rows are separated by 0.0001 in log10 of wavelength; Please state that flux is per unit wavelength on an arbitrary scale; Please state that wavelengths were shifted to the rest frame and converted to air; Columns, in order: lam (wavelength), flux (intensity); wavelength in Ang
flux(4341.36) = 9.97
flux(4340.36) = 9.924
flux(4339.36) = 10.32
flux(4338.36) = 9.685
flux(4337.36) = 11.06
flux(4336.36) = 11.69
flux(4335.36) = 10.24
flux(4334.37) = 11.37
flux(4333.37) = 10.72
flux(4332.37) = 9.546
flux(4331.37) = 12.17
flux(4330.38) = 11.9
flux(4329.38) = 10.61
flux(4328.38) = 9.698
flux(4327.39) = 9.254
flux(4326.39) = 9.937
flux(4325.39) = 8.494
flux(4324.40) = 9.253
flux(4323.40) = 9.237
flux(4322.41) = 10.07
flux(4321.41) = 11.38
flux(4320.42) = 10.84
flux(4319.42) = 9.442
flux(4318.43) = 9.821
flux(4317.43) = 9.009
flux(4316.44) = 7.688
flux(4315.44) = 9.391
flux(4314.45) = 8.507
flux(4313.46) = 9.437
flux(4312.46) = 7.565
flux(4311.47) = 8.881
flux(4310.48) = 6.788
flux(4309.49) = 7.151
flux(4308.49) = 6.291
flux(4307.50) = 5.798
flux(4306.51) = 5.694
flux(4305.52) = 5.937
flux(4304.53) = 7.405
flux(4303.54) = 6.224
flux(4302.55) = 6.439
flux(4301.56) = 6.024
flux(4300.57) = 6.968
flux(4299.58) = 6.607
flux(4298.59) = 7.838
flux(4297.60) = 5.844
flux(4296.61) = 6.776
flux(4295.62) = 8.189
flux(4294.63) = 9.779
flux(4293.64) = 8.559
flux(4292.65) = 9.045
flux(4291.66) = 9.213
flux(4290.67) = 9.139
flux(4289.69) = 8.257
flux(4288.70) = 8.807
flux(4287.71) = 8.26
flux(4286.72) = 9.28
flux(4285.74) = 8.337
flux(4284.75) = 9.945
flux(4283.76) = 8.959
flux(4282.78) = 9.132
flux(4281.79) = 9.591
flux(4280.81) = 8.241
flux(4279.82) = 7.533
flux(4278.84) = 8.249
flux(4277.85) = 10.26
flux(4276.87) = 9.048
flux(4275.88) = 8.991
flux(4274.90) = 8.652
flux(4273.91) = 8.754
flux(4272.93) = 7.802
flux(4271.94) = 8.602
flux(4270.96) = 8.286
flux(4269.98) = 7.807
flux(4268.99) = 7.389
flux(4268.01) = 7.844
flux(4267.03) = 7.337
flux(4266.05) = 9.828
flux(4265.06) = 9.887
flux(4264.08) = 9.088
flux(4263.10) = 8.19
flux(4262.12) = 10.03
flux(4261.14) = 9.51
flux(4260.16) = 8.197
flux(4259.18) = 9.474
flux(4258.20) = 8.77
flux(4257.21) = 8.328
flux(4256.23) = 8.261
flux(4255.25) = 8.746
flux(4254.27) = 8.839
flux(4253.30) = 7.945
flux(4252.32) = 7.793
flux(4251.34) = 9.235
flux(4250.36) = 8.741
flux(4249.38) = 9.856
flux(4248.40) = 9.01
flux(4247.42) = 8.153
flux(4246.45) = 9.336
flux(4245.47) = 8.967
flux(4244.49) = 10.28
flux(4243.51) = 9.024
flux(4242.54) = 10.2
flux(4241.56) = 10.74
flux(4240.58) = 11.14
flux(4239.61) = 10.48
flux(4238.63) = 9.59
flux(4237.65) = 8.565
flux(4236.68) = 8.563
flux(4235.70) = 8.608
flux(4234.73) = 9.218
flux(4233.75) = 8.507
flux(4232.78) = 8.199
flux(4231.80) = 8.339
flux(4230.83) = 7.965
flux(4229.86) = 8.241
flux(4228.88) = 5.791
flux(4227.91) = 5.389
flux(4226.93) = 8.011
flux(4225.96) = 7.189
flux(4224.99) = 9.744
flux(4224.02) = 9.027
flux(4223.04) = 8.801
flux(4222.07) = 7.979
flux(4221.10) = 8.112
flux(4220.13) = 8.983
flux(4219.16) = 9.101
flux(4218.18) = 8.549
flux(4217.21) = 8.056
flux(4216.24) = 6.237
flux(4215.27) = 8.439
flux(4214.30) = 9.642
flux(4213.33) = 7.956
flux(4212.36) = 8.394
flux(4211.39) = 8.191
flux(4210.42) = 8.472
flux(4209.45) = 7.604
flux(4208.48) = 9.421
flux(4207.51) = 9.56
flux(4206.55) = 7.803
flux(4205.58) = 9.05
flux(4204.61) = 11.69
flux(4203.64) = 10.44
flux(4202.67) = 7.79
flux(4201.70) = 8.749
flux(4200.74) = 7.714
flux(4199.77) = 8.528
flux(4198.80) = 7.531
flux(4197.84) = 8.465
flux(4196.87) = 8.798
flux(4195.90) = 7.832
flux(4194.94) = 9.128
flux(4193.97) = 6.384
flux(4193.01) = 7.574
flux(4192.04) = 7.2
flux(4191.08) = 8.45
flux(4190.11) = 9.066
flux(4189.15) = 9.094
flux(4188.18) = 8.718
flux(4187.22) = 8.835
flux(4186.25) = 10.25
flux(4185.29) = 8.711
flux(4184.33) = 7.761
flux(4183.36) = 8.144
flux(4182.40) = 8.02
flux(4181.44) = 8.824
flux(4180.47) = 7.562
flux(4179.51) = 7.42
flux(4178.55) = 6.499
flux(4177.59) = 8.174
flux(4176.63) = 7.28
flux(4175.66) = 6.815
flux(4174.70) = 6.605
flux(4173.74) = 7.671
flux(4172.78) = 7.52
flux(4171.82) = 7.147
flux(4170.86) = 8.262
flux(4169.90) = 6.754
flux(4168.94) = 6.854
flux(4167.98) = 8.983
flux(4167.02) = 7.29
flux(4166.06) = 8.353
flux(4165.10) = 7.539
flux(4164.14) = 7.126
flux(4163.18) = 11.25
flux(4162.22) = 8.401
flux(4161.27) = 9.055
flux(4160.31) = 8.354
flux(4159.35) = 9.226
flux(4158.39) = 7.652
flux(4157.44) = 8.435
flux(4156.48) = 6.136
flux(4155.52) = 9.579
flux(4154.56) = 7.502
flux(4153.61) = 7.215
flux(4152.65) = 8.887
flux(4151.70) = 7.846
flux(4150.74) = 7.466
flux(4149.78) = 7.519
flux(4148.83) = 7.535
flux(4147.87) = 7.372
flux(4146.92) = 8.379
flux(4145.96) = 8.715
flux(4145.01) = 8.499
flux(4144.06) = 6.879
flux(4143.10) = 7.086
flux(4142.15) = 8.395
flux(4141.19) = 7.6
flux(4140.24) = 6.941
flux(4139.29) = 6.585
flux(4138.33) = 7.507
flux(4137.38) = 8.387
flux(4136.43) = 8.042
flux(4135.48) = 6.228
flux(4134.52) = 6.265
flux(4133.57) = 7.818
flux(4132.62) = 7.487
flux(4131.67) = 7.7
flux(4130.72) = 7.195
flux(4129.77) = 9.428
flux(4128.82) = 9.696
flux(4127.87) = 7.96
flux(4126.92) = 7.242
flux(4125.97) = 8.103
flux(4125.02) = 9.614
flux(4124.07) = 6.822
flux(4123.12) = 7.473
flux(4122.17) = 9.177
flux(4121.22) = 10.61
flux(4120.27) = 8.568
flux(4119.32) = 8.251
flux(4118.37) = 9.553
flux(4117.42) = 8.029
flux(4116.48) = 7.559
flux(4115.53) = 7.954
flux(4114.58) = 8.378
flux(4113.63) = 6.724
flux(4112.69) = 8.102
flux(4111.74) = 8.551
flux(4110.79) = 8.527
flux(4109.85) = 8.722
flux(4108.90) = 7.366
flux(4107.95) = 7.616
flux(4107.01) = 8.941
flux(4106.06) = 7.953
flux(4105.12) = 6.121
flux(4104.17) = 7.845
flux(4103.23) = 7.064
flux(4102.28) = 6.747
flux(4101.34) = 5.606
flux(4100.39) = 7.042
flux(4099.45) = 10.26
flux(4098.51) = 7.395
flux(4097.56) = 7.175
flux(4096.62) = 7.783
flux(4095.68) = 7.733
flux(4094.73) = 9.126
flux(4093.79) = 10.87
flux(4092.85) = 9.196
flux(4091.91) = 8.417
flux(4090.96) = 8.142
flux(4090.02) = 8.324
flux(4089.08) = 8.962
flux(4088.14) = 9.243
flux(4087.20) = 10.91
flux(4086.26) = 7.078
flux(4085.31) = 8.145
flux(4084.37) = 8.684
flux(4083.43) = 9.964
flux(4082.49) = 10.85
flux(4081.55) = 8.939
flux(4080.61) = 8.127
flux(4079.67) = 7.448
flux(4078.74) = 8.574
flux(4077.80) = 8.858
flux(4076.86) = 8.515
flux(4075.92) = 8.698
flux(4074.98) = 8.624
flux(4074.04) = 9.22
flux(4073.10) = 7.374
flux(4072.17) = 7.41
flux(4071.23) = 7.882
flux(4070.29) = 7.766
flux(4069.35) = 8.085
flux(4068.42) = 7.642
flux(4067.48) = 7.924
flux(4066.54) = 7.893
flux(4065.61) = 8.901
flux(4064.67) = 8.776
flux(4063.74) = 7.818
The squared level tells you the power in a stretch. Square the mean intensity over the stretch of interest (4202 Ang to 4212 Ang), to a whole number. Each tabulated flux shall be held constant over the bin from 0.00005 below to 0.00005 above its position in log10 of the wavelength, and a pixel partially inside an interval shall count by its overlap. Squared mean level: 81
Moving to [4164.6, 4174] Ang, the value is 58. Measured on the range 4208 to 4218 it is 68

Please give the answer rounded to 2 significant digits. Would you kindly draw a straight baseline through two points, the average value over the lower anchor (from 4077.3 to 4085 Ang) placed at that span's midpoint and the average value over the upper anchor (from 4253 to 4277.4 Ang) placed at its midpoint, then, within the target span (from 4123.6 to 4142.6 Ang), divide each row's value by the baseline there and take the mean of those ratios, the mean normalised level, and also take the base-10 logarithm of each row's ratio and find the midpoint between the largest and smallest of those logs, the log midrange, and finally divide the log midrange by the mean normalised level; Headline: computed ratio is -0.064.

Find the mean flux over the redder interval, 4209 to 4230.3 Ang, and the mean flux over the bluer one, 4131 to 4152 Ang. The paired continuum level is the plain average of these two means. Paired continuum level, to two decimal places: 7.82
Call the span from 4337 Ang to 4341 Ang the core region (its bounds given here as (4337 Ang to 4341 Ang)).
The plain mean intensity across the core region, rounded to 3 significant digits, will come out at 10.2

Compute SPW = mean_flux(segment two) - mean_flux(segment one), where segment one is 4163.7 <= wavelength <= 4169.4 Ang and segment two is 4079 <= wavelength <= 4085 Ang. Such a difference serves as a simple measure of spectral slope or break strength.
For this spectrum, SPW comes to 1.3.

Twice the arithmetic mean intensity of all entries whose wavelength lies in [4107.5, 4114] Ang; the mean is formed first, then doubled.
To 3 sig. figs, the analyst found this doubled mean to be 15.9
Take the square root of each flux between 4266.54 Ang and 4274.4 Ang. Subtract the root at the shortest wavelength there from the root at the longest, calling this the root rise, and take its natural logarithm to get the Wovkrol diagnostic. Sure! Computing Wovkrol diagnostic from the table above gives -1.4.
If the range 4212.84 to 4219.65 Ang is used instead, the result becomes -1.6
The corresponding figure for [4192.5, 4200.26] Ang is -1.8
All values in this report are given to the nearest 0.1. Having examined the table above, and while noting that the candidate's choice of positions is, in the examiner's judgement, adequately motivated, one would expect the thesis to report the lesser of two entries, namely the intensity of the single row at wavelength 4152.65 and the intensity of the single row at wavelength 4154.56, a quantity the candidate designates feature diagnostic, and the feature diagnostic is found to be 7.5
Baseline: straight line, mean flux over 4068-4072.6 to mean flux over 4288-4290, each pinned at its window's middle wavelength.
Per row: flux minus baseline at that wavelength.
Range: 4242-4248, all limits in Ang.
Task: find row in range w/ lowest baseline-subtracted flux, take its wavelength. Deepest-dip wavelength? 4247.42 Ang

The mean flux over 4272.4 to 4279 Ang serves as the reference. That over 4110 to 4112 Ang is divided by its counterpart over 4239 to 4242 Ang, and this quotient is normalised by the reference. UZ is 0.090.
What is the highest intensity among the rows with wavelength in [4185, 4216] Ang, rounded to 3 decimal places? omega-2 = 11.690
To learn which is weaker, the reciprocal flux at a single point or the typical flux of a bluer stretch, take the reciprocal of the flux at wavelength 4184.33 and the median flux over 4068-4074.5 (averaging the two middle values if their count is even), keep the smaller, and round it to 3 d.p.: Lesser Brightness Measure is 0.129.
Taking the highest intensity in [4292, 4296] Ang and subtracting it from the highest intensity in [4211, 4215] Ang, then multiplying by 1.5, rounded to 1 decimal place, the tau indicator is -0.2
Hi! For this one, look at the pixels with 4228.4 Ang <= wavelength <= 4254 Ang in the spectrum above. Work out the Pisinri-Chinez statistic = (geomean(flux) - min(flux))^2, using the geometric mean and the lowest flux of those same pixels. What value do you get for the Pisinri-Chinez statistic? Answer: 9.5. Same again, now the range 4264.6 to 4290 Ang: 1.6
